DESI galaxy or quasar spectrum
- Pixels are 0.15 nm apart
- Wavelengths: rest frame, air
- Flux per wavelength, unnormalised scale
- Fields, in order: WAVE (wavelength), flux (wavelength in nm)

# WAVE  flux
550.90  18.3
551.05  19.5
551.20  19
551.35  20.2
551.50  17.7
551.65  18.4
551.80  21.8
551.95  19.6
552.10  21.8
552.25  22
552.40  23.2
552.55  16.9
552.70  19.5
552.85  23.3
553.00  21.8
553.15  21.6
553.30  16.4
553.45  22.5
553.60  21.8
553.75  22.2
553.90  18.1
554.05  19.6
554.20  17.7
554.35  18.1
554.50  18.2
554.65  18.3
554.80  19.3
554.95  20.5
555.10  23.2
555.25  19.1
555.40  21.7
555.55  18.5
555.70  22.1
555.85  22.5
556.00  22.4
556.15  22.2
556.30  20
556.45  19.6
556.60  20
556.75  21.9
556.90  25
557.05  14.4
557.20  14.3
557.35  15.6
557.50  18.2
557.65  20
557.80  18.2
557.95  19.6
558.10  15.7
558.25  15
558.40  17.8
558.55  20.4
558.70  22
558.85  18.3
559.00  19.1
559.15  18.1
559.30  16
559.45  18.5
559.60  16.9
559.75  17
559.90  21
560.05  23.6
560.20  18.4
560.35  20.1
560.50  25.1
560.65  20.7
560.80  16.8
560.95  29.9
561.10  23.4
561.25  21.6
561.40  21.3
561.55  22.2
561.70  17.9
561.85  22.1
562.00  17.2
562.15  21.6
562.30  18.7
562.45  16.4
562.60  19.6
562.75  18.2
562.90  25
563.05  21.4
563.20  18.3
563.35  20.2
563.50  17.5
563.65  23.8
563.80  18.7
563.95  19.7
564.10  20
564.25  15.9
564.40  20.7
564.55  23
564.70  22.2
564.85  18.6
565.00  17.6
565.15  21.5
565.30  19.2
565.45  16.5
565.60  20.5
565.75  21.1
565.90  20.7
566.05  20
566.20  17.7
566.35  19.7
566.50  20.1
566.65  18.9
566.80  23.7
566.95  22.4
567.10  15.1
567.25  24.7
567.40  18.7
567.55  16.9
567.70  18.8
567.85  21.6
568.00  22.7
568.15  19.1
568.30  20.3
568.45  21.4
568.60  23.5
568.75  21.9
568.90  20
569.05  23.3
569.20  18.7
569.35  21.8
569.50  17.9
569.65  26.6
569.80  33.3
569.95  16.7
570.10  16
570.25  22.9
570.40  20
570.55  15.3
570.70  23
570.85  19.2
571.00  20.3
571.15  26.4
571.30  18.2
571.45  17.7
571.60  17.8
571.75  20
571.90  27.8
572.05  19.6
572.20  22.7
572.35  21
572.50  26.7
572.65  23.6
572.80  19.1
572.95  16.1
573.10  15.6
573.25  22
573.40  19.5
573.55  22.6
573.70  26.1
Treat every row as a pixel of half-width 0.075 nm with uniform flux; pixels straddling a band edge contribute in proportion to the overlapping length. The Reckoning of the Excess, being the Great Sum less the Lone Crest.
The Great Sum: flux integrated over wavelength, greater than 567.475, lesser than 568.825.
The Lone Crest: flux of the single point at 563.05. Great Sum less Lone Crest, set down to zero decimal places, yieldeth 7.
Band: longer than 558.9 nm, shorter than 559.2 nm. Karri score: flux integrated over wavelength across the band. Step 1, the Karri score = 5.6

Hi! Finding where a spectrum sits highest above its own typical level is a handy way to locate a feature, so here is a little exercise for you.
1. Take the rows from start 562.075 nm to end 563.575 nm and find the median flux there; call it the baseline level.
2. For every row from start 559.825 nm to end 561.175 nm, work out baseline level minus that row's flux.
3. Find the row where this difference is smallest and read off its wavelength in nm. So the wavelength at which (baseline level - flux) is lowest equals 560.95 nm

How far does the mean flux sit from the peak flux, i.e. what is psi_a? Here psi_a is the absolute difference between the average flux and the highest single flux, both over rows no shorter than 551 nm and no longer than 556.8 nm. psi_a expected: 3.0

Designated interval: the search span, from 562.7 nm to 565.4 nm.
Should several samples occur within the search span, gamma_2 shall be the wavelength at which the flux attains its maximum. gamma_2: 562.90 nm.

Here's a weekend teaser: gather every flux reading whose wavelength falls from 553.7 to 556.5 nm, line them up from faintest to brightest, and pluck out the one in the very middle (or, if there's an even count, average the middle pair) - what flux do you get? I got 19.6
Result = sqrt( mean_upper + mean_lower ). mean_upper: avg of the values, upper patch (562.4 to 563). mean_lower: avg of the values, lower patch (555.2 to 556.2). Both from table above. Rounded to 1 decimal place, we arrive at 6.4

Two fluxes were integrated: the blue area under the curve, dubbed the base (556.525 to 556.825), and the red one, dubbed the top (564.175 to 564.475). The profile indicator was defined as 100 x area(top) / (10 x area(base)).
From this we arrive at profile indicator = 8.7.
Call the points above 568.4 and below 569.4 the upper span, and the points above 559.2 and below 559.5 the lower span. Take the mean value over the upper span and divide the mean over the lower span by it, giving 0.80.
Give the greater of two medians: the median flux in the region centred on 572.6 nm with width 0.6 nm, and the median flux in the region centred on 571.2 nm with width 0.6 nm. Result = 22.3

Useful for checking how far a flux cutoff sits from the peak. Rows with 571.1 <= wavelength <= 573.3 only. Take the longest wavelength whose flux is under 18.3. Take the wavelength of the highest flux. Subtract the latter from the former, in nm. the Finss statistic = 1.20 nm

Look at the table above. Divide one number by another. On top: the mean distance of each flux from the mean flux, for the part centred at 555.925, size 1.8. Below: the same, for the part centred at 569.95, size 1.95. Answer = 0.37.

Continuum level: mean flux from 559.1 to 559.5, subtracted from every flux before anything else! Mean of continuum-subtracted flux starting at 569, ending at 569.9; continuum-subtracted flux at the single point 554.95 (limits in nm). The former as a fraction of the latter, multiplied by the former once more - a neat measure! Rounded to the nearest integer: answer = 12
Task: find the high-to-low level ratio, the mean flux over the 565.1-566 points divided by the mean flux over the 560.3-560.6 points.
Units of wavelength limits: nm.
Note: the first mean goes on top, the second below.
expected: 0.88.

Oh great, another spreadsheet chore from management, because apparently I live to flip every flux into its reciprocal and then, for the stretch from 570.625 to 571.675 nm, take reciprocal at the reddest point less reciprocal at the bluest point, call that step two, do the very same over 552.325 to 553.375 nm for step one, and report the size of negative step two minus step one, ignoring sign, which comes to 0.031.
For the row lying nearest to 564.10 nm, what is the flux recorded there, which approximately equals 20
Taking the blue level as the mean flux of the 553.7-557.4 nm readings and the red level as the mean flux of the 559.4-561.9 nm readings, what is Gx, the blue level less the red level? -1.2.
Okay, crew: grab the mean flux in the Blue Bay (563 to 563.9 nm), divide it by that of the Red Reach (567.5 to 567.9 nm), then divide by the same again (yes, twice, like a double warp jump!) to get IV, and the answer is 0.055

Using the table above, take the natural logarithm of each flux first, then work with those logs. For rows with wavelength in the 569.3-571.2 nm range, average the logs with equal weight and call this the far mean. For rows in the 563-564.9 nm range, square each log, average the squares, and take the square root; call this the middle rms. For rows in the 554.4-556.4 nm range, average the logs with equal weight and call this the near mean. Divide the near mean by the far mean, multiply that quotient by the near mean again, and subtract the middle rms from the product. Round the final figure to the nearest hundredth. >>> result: 0.01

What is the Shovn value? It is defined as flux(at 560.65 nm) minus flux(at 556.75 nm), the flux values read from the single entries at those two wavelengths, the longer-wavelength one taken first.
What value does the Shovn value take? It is -1.2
